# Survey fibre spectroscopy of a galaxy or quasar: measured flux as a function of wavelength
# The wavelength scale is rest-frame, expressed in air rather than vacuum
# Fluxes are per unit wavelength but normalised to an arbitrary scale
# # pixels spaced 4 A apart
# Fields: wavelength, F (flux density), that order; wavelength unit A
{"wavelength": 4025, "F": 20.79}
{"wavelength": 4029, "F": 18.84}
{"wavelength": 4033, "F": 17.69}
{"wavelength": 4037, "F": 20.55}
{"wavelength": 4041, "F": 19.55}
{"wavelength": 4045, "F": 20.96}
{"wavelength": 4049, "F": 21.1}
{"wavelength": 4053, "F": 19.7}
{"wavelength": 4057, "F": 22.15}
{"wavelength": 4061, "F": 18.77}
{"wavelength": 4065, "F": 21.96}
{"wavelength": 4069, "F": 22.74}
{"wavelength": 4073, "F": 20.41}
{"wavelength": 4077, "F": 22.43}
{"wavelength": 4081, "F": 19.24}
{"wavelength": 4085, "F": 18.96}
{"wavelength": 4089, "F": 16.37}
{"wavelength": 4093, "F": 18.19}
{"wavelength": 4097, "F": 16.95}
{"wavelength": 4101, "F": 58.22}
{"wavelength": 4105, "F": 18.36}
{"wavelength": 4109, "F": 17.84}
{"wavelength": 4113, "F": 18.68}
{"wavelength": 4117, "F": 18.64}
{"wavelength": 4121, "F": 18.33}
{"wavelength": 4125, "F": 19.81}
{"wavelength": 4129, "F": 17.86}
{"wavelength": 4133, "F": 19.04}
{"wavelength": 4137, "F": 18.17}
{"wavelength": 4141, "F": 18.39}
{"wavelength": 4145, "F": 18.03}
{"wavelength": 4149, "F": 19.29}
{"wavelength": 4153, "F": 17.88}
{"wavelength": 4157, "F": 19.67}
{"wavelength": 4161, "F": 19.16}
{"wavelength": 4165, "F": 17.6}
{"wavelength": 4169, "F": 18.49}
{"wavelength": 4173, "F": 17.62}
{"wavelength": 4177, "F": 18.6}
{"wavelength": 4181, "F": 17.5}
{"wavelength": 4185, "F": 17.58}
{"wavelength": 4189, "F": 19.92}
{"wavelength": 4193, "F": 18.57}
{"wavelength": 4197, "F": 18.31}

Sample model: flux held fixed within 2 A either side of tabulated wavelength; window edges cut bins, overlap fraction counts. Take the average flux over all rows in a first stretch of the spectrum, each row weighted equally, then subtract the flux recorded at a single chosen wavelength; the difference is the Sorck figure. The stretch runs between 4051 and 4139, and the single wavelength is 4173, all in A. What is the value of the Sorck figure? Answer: 3.4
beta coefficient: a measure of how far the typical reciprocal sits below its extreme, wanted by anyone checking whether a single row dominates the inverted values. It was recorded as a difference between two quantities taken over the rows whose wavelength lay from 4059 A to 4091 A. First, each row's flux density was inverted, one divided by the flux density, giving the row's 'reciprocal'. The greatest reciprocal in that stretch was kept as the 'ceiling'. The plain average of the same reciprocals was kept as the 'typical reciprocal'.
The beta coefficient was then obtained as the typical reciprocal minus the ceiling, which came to -0.011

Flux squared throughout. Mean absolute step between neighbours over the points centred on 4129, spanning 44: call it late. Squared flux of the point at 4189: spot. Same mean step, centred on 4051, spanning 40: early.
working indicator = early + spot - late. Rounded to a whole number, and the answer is 440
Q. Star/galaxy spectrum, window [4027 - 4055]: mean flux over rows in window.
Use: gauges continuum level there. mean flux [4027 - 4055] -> 19.8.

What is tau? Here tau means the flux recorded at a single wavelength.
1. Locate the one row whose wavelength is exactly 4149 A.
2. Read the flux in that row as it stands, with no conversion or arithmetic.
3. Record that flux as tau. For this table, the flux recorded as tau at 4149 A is 19.29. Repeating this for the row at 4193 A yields 18.57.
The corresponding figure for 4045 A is 20.96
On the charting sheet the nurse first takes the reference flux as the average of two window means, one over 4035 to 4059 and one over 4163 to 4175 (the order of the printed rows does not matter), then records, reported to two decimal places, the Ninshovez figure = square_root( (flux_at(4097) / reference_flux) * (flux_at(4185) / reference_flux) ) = 0.90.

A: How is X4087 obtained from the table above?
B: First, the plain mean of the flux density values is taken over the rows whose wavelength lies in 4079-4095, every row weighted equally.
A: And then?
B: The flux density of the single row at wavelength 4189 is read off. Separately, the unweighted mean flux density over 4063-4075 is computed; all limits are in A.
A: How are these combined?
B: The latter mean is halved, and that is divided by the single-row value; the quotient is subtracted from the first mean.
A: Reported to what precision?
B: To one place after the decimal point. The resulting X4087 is 17.6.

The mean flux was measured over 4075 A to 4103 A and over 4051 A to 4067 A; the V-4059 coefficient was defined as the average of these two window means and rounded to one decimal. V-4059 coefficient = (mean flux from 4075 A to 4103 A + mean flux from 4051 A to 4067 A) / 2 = 22.5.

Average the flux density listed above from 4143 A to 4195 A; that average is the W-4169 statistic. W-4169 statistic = 18.5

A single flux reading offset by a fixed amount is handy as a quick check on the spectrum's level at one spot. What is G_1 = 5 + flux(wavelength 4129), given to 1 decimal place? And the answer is 22.9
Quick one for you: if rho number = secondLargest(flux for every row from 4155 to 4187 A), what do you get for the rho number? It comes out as 19.16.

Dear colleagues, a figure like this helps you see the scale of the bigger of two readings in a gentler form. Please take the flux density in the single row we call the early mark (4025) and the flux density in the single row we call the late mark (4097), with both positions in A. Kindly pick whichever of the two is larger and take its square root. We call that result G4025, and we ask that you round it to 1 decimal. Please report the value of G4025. 4.6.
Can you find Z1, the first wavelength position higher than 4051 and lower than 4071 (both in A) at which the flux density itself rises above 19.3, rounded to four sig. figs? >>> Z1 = 4053 A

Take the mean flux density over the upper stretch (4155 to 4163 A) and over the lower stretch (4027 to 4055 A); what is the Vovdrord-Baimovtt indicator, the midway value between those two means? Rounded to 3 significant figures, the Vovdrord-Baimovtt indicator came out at 19.6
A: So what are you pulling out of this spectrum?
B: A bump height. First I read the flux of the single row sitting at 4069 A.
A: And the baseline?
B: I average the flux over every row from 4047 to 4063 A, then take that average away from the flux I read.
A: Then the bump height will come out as 2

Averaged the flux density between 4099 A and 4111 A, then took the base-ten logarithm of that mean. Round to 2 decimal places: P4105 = 1.50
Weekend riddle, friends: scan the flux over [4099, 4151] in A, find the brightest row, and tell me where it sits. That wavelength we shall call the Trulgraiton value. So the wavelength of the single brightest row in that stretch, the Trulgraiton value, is 4101 A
